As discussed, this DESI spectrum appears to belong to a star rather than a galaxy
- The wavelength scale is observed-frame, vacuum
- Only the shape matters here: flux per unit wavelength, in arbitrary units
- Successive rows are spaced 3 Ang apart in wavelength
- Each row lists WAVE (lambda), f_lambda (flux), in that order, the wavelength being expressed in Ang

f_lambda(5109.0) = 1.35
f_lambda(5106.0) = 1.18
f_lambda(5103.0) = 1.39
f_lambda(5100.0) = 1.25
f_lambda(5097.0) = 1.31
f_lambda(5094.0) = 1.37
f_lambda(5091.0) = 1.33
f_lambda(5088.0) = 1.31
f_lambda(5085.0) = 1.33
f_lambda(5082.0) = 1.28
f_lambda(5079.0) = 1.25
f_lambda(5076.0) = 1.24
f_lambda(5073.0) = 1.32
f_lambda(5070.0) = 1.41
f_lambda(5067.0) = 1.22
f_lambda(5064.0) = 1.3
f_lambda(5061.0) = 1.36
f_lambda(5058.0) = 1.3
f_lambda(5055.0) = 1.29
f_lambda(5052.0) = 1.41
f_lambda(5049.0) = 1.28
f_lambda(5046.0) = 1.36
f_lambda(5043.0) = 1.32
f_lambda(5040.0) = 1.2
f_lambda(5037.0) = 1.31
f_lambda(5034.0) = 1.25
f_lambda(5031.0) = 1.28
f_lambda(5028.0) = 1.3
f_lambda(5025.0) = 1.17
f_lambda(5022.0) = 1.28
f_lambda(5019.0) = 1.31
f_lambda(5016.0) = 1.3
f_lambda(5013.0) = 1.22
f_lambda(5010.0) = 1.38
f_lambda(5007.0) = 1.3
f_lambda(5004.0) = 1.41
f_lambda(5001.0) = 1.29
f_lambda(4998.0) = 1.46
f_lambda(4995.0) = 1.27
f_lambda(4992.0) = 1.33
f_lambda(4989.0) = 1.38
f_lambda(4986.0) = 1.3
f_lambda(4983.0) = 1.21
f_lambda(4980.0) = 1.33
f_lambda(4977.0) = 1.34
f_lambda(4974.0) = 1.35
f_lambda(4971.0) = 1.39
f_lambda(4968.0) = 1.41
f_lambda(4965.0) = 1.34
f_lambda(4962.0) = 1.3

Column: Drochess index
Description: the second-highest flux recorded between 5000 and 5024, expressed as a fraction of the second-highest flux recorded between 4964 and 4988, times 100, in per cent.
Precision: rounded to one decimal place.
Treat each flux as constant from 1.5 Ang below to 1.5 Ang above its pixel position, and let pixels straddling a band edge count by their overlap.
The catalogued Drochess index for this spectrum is 99.3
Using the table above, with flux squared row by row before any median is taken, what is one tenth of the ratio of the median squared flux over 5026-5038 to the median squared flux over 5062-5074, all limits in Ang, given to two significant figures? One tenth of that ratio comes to 0.097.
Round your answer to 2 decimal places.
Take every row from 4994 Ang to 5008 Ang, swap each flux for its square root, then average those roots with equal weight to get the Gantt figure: 1.16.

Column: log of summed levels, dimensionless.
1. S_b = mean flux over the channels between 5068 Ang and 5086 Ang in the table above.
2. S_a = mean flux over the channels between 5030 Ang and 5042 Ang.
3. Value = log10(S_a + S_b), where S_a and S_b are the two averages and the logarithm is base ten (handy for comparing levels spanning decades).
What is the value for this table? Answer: 0.409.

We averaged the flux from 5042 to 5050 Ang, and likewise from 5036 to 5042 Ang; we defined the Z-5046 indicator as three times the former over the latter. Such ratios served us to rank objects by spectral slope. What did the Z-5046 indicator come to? 3.16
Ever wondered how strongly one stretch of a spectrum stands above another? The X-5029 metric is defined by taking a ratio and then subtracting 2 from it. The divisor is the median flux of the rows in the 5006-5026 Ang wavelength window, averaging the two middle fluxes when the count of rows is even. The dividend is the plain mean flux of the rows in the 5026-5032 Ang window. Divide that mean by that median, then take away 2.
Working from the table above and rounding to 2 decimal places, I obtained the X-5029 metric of -1.01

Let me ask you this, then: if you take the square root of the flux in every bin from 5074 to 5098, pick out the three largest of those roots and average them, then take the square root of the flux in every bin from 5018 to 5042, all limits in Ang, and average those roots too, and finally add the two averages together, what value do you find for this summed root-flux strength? 2.282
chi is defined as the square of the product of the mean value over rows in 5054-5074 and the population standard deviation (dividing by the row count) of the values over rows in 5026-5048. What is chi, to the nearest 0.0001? 0.0040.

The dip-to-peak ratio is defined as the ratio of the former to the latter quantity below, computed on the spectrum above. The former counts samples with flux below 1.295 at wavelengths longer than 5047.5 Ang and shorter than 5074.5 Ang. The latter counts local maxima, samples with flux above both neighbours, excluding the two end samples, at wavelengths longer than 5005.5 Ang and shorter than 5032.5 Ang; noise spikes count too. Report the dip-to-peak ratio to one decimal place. 1.0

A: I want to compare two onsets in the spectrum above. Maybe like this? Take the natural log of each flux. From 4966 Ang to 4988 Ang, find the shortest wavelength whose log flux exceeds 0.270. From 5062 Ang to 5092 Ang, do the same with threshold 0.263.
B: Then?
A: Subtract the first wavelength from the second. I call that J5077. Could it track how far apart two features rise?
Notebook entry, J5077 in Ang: 102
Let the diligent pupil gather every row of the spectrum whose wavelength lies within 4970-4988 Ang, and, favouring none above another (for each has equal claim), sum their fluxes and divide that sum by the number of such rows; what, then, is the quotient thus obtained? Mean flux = 1.32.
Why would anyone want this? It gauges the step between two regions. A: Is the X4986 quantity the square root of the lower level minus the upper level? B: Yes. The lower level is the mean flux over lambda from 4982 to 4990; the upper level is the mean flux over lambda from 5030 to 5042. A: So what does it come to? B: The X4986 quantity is 0.19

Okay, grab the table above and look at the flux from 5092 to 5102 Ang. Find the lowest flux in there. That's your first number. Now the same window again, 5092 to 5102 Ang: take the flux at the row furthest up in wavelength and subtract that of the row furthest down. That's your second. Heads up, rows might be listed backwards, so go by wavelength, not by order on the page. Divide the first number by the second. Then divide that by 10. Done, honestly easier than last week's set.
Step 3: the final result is -1.0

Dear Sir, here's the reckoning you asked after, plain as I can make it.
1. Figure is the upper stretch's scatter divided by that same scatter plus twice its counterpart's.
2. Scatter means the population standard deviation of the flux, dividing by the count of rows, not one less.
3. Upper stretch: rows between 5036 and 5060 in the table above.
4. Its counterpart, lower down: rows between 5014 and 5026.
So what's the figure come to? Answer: 0.34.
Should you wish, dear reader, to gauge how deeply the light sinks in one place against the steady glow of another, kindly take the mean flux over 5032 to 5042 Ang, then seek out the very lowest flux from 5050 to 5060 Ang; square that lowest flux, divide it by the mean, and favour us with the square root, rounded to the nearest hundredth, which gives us 1.15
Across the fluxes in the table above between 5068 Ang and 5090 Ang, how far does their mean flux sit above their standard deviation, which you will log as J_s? 1.25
